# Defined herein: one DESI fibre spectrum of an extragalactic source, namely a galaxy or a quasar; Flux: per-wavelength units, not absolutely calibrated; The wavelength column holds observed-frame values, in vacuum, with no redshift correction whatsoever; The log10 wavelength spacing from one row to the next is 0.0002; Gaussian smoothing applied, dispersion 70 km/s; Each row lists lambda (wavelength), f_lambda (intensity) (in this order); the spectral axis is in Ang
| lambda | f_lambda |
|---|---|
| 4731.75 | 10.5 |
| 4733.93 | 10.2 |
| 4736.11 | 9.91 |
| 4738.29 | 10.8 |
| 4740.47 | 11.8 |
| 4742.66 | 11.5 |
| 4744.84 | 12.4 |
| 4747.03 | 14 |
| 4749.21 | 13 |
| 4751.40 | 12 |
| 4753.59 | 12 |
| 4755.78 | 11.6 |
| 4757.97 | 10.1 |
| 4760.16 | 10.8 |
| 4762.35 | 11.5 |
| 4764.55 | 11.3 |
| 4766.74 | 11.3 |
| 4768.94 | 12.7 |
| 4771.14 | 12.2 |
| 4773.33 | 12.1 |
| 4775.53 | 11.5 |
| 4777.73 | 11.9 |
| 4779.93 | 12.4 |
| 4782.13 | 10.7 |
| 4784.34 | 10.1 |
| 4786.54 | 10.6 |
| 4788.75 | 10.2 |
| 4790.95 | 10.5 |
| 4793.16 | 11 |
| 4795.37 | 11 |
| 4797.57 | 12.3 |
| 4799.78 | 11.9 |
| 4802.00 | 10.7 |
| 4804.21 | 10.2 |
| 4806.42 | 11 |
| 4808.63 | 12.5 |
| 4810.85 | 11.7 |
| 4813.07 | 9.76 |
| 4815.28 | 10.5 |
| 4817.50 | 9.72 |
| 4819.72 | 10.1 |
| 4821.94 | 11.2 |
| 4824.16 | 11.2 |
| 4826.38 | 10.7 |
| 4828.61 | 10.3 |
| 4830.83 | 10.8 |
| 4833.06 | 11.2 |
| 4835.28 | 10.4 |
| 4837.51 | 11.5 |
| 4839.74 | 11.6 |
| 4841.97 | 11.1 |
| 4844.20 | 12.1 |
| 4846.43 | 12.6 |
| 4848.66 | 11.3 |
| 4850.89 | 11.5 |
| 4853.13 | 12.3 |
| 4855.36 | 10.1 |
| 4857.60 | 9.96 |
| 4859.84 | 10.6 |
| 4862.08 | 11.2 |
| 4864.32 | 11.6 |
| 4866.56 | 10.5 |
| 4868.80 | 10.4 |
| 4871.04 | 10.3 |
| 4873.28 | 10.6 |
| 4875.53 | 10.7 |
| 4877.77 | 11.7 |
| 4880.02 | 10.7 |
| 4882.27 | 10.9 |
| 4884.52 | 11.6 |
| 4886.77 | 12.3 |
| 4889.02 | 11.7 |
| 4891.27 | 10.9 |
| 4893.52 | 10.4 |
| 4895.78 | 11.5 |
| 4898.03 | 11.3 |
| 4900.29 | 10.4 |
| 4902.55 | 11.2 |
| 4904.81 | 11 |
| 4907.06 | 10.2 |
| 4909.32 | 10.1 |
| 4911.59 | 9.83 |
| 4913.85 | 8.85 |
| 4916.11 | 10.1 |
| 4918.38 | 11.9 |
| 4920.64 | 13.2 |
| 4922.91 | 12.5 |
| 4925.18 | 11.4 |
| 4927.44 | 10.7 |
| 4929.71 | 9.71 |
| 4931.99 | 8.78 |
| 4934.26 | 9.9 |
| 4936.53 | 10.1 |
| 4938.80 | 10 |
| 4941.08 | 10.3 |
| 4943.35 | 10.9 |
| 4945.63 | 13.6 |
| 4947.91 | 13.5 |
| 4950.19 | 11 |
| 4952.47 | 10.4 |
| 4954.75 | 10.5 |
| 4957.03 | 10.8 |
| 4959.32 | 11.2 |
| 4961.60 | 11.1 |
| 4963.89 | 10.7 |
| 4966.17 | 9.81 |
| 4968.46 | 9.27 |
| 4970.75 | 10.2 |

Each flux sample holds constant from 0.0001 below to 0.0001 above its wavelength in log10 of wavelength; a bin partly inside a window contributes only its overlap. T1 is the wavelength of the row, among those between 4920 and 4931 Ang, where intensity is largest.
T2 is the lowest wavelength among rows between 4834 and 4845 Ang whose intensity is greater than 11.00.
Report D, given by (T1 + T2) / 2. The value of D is 4879.1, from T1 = 4920.64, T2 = 4837.51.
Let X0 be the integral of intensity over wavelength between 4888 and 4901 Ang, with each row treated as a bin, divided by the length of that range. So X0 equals 11.0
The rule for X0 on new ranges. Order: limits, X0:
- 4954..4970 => 10.5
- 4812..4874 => 10.9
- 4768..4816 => 11.2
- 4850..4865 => 11.0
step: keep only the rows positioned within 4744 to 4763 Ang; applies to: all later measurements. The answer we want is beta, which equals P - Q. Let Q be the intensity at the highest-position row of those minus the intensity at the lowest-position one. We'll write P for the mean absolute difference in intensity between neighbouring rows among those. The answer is 1.8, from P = 0.9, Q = -0.9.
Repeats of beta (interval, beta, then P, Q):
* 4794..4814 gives 2.3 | 1.1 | -1.2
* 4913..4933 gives 1.2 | 1.1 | -0.1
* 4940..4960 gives 0.0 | 0.9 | 0.9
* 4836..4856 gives 2.2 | 0.8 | -1.4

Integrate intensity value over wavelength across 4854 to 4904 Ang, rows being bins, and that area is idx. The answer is 547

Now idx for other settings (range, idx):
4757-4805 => 539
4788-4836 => 522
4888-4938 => 535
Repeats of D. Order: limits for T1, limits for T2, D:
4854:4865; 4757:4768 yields 4813.3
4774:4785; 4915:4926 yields 4849.2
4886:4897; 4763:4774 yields 4825.7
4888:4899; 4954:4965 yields 4924.2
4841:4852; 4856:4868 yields 4854.3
